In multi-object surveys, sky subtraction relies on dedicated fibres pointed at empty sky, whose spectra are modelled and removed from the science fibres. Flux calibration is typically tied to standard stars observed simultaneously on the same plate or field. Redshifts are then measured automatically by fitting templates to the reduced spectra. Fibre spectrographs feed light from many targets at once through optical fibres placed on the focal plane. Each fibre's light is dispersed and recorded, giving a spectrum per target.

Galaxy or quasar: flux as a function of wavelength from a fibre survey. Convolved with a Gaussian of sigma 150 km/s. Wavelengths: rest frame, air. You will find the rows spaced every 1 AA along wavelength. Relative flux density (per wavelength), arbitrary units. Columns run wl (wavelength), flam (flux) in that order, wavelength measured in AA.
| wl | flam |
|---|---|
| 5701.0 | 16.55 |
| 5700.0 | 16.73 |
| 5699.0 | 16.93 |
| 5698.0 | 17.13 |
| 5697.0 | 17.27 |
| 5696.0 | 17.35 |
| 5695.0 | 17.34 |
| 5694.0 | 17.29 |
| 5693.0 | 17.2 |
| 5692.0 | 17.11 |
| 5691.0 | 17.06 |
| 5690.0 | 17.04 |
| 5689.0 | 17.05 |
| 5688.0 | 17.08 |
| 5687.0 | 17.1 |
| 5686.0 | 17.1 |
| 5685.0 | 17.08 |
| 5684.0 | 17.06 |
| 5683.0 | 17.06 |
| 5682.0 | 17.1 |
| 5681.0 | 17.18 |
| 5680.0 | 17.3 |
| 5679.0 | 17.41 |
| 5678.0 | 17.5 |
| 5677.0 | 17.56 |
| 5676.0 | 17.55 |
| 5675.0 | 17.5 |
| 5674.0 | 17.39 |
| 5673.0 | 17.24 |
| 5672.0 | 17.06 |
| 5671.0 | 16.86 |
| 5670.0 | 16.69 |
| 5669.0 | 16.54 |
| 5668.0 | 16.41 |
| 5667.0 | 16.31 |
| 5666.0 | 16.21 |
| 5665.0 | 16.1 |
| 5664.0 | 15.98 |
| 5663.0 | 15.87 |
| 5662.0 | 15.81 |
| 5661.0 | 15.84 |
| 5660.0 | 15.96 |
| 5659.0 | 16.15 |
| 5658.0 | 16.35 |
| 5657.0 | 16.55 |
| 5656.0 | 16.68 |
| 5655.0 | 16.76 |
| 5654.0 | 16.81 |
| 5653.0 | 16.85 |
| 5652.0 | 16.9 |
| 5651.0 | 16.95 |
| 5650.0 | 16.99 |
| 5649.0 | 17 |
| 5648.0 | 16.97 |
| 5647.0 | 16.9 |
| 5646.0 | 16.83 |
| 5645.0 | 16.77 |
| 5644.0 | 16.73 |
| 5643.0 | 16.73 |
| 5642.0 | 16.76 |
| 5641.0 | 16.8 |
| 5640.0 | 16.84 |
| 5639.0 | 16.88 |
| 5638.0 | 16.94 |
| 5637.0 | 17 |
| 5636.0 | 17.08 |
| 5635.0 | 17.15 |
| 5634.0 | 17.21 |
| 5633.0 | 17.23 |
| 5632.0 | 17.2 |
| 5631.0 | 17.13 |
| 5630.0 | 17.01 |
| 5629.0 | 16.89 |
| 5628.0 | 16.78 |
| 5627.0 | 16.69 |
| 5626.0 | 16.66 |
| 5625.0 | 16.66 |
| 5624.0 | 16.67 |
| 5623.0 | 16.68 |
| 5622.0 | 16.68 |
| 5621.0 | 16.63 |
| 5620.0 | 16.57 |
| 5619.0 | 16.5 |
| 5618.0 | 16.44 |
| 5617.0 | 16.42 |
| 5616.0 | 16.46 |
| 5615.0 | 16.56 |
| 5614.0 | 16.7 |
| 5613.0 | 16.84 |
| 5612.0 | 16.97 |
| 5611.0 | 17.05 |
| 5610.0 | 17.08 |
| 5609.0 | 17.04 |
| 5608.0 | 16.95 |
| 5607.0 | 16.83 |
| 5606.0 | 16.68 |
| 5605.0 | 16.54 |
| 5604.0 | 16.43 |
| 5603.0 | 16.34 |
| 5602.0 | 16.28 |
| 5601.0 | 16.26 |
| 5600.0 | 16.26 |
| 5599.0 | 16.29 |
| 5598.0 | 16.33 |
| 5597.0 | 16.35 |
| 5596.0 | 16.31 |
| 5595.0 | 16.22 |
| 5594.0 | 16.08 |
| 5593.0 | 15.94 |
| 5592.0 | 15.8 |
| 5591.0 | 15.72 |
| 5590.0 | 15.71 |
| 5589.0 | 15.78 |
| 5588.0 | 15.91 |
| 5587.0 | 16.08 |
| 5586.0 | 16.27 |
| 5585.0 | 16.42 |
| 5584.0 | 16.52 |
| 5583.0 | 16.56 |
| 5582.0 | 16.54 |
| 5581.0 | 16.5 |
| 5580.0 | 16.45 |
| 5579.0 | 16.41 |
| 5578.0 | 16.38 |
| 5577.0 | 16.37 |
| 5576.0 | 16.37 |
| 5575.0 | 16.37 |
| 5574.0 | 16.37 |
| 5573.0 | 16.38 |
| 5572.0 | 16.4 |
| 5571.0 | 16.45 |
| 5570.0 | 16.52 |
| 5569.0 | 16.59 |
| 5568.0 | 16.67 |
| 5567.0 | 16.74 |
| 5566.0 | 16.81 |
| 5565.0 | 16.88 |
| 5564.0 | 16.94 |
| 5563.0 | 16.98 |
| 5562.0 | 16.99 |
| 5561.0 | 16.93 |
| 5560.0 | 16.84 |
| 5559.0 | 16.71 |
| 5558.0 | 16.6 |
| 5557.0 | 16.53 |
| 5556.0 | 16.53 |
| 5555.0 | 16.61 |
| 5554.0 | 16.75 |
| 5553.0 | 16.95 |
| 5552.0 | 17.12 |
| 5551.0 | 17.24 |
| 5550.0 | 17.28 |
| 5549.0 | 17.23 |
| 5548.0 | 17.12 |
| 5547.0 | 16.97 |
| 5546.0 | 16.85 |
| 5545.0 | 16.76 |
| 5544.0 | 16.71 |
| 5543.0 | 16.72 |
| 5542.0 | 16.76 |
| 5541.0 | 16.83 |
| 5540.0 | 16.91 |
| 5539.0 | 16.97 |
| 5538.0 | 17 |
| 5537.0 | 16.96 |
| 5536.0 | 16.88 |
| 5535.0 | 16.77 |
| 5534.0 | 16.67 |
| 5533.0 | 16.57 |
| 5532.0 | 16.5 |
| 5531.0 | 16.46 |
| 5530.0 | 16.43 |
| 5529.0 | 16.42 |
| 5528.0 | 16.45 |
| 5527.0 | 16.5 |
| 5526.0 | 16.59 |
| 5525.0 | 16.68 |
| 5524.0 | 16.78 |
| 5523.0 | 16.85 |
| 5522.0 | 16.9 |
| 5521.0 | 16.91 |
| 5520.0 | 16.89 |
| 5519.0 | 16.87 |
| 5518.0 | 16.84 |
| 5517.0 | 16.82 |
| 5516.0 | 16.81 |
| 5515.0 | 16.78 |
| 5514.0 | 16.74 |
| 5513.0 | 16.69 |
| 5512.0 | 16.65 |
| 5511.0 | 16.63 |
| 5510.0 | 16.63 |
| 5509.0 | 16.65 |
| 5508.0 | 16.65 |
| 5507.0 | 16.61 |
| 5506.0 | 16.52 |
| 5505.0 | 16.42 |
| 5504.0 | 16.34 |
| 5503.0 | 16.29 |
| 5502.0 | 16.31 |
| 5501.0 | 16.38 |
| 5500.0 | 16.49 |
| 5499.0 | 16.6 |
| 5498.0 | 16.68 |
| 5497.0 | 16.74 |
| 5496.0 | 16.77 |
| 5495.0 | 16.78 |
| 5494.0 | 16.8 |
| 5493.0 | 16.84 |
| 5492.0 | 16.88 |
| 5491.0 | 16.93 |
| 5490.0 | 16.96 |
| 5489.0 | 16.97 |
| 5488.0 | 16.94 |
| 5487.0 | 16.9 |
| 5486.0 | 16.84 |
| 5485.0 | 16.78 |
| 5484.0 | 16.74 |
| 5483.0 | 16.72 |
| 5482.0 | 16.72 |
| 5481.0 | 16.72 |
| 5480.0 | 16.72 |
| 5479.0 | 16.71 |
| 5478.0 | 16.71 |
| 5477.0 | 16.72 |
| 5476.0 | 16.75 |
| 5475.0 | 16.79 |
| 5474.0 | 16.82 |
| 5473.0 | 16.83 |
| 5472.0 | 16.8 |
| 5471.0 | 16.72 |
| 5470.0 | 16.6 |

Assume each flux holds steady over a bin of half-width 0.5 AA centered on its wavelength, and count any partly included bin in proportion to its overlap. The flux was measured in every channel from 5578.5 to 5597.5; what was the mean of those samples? 16.2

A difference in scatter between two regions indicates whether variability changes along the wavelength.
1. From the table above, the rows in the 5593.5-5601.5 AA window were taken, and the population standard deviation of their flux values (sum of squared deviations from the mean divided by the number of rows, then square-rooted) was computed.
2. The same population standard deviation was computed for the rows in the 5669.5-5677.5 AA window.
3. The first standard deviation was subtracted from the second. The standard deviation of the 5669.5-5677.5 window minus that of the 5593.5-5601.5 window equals 0.23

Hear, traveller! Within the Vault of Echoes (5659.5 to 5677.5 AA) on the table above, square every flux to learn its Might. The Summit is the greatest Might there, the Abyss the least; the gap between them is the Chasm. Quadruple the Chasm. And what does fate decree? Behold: 234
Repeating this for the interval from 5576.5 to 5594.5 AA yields 110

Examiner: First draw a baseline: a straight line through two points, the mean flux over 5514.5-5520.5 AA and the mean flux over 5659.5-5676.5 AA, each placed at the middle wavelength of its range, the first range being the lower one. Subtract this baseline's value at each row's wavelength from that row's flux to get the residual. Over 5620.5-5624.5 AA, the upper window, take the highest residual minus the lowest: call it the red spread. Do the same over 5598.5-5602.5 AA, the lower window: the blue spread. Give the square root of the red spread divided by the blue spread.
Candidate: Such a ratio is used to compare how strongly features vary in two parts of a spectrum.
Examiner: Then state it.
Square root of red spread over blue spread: 1.38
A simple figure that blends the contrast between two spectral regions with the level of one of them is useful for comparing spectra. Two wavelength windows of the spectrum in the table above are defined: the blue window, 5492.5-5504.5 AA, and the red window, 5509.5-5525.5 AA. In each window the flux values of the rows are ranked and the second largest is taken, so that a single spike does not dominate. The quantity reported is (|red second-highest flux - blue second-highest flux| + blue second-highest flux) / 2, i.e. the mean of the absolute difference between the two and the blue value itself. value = 8.45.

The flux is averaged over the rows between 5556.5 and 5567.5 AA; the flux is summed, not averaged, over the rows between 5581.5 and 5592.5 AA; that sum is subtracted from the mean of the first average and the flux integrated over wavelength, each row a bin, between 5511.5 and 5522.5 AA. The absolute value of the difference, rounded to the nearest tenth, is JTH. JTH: 76.5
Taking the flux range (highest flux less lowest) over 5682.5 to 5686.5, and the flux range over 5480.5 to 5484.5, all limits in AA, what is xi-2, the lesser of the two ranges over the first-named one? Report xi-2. 0.50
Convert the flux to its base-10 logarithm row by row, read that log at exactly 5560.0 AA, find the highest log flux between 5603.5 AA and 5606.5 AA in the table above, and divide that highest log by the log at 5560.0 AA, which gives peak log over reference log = 1.00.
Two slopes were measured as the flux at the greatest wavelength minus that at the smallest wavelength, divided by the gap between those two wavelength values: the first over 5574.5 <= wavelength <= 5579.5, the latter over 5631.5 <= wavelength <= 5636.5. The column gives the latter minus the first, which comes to -0.04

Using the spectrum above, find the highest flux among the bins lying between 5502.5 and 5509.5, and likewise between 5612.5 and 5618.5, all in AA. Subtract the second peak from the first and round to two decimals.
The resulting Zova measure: -0.19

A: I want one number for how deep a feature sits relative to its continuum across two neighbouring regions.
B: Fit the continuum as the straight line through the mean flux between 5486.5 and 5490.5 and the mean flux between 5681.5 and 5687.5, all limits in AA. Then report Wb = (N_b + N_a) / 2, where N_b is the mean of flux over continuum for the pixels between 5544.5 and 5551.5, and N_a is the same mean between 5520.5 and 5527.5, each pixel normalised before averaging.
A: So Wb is 0.996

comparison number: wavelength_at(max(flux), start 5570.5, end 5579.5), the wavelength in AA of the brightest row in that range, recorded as 5571.0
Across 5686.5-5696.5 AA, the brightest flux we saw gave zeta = 17.35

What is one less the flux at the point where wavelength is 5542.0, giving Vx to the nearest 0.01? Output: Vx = -15.76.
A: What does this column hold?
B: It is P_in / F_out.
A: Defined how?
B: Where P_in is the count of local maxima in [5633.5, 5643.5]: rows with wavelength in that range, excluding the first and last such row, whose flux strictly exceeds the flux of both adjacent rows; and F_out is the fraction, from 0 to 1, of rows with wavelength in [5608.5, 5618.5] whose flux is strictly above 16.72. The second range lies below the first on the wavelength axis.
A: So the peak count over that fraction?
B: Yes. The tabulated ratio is 0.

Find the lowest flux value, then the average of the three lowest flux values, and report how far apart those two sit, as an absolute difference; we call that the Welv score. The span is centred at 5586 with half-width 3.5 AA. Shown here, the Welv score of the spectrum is 0.14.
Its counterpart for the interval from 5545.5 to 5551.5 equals 0.13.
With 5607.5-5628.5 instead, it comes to 0.02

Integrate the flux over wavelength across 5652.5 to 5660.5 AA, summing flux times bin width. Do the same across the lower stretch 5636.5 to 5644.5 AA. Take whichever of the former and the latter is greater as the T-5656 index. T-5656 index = 134.7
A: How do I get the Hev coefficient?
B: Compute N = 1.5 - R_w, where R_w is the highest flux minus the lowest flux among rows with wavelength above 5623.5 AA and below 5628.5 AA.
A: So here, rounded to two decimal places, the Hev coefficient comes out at 1.38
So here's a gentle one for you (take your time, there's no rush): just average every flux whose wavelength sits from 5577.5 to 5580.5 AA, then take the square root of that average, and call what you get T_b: 4.05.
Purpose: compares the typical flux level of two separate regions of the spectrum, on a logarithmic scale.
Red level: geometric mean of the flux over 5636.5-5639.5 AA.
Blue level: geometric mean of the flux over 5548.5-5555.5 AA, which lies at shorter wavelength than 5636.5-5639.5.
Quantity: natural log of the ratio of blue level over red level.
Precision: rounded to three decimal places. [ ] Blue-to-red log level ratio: 0.005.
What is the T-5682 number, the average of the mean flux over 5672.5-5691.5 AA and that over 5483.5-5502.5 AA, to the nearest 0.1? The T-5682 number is 17.0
